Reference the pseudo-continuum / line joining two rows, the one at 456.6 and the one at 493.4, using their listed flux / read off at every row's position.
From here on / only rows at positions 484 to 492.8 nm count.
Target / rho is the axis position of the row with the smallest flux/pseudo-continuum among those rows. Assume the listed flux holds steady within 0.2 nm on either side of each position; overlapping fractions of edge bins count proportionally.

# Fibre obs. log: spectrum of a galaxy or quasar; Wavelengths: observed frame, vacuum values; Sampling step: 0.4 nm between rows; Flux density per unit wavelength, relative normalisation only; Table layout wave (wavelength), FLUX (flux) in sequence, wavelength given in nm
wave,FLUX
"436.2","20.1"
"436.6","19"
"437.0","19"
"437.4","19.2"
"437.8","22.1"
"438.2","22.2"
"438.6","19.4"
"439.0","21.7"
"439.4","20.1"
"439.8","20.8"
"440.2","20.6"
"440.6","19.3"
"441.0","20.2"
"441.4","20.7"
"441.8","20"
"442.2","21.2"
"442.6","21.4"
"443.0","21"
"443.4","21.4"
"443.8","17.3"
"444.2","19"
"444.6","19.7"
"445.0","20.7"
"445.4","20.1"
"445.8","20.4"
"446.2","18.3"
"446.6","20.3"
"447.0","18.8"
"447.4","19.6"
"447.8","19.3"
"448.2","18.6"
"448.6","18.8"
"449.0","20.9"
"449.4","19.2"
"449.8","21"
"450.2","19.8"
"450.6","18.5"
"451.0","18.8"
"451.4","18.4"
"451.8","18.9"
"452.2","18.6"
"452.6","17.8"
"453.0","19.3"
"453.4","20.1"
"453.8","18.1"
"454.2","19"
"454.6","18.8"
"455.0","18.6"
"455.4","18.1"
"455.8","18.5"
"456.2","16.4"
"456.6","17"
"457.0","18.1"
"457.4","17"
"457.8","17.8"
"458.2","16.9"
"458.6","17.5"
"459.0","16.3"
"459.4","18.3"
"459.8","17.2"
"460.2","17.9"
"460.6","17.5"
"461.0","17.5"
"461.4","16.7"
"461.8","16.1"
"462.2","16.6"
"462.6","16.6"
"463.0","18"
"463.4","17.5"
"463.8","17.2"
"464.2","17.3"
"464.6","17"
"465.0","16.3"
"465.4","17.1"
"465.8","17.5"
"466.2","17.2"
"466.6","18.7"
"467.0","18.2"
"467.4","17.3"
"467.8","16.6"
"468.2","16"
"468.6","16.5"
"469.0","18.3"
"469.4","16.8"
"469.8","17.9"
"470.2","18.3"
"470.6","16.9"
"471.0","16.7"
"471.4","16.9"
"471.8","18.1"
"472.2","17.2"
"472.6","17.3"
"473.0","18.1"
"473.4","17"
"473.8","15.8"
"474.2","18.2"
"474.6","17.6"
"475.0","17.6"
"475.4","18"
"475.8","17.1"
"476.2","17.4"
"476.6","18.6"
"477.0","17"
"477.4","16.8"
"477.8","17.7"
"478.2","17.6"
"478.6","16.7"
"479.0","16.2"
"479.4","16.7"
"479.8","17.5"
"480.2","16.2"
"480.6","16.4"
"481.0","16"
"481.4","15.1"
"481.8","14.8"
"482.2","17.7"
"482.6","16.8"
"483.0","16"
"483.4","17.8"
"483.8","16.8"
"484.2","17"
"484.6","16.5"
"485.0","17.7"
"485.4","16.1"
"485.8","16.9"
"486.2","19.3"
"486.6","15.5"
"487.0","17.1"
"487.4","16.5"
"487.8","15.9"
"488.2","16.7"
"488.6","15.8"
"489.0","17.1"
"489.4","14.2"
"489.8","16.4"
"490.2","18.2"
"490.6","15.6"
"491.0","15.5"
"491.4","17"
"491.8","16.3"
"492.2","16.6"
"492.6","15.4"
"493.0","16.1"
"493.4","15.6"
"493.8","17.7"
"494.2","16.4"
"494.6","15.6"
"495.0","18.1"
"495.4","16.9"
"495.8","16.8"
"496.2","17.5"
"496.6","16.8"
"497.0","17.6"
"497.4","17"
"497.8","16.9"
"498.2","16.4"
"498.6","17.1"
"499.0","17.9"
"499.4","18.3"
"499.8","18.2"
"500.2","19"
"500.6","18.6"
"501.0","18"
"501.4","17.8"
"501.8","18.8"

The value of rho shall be 489.4 nm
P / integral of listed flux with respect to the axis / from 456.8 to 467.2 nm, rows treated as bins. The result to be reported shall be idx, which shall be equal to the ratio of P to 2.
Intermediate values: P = 180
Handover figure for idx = 90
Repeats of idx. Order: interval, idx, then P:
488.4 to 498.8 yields 86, 172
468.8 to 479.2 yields 90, 181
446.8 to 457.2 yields 98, 196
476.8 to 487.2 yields 87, 174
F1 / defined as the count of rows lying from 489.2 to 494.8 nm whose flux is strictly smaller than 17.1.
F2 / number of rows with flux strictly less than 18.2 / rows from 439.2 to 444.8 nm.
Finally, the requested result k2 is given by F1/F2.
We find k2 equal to 12.0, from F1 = 12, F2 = 1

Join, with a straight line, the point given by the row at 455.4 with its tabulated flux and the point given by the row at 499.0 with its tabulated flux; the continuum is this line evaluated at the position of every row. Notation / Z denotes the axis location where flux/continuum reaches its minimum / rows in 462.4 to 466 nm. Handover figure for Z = 465.0 nm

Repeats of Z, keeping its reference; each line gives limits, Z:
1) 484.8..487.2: 486.6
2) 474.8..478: 477.4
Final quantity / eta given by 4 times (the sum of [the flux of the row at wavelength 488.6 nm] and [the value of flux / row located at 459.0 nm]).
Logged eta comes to 128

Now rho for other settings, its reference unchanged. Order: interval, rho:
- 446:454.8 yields 452.6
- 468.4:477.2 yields 473.8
